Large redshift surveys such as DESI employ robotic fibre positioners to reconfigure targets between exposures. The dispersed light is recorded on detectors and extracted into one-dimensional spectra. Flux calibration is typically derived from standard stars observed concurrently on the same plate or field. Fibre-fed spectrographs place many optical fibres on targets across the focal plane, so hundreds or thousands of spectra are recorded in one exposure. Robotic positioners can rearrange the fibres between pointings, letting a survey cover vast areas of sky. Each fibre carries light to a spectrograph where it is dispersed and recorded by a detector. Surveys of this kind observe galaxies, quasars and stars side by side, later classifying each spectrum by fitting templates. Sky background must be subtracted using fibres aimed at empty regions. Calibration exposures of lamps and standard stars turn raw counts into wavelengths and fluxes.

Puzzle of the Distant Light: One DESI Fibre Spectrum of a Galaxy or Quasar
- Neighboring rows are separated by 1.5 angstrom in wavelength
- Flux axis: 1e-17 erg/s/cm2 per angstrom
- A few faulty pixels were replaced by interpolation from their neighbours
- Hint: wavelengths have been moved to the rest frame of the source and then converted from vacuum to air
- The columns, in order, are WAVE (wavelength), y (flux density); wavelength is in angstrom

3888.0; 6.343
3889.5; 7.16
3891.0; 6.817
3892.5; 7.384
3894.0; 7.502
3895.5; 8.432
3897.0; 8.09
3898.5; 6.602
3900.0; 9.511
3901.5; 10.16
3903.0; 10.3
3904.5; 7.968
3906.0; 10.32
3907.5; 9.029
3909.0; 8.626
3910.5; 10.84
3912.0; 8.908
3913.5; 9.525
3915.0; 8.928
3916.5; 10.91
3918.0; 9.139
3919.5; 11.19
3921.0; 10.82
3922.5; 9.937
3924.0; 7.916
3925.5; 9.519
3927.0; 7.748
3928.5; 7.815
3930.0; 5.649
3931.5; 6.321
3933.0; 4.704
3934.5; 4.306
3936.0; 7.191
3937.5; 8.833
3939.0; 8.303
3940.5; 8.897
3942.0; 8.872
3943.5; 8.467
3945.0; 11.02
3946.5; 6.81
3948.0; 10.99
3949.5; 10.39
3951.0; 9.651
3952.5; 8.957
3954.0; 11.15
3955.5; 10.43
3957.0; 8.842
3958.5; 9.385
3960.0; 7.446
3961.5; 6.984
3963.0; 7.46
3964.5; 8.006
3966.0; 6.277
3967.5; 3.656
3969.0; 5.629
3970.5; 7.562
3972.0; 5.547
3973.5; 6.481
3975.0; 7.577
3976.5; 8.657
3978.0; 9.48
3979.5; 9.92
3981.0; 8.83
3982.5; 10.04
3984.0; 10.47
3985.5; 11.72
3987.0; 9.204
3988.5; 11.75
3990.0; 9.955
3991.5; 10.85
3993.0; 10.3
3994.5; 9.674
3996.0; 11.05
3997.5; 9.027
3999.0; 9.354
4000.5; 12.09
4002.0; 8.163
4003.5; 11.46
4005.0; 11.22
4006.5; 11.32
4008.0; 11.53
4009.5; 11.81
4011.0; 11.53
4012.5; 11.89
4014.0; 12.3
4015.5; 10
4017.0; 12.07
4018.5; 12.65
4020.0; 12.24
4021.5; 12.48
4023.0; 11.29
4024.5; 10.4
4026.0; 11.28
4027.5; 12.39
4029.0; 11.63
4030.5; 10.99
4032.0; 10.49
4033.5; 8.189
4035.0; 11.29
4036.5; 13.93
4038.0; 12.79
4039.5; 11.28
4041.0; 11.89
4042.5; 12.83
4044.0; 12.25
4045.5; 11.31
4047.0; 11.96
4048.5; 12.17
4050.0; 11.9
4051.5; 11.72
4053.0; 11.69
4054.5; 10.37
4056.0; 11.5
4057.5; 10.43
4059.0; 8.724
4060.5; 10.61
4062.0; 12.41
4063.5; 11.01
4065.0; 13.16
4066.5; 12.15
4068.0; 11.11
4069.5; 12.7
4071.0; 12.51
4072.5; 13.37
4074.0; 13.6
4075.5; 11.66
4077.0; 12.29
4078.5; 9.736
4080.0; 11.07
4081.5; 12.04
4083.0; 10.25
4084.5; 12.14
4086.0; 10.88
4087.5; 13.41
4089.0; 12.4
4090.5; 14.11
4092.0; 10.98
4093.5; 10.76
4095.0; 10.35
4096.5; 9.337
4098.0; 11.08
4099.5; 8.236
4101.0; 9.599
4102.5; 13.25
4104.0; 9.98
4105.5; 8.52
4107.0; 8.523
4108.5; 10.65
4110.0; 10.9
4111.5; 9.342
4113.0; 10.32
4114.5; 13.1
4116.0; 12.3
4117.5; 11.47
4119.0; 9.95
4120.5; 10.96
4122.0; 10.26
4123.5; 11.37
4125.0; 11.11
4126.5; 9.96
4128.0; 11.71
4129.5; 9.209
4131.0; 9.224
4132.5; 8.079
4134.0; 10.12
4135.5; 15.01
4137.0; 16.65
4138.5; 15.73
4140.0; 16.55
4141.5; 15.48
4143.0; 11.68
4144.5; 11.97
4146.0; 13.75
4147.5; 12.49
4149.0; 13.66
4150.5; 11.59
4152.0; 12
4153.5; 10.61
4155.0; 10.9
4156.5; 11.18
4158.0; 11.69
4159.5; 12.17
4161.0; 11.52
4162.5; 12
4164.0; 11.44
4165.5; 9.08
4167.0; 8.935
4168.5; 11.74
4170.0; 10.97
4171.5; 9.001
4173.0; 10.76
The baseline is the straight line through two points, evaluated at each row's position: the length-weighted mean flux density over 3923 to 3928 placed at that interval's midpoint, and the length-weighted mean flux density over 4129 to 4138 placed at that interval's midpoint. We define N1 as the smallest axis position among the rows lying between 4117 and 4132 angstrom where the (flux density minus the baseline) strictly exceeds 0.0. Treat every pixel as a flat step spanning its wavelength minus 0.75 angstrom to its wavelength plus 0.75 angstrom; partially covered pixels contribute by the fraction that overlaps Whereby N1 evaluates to 4117.5 angstrom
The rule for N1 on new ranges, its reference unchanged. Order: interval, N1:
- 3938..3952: 3940.5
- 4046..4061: 4047.0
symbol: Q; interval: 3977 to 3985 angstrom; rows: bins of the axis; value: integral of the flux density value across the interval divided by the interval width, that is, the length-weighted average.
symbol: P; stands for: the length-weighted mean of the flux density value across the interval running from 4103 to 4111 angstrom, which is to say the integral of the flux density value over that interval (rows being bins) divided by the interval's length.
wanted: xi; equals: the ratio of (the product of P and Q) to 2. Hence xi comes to 48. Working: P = 9.8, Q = 9.8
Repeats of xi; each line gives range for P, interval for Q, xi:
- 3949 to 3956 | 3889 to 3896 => 38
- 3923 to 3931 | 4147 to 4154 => 47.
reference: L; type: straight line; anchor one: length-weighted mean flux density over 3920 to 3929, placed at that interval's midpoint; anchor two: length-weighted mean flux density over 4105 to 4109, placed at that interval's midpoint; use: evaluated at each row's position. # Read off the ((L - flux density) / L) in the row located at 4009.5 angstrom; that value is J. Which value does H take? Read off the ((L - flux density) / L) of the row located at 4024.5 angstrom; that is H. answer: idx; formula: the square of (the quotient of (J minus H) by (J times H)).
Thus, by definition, 14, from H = -0.14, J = -0.30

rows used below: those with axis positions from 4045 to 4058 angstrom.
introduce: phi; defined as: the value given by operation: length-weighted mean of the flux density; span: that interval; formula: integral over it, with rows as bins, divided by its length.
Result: 11.5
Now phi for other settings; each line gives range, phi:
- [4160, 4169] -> 10.8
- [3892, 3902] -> 8.2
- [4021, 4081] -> 11.6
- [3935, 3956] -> 9.2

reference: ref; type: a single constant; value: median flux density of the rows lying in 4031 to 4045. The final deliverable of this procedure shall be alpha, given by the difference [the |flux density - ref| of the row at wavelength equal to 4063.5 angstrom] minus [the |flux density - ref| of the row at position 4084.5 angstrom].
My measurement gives 0.6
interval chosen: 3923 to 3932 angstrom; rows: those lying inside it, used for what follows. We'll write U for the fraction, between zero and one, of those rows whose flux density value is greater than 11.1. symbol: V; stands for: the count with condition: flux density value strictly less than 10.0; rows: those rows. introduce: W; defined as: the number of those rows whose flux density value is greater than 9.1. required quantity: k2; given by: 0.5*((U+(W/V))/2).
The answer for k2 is 0.0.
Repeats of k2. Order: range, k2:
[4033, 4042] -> 1.5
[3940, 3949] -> 0.1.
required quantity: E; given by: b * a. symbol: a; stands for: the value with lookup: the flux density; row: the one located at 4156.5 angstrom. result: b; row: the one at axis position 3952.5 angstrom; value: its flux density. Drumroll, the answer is 100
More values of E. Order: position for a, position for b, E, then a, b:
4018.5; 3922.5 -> 126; 12.65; 9.937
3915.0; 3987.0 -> 82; 8.928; 9.204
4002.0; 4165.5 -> 74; 8.163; 9.08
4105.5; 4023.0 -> 96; 8.52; 11.29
